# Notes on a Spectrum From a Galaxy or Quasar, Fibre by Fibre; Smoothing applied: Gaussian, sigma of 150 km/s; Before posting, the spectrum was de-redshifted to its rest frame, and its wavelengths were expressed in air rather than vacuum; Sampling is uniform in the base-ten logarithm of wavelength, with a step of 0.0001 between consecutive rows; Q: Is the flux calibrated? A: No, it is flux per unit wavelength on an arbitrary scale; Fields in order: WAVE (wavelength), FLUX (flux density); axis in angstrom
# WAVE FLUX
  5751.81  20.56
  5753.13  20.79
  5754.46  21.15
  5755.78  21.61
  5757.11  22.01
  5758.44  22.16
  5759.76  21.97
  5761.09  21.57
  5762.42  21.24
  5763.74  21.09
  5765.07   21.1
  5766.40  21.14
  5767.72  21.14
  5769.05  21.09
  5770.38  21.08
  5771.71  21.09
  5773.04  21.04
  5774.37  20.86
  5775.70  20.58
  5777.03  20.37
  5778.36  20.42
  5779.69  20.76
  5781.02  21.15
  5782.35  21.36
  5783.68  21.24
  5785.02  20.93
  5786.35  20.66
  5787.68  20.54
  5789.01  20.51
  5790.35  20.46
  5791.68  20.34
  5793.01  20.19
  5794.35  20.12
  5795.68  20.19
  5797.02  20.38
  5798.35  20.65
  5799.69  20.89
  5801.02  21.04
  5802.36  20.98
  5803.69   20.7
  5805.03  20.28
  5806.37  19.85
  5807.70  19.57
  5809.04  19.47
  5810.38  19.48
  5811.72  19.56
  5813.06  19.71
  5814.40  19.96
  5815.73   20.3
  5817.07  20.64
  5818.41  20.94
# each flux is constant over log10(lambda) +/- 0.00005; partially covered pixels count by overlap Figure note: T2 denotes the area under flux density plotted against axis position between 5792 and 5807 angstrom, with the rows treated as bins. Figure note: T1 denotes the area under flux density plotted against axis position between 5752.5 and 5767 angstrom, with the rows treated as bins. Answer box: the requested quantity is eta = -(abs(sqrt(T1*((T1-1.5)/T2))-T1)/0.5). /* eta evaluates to -586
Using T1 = 311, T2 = 307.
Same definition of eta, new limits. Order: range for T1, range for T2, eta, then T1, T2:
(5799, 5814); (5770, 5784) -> -569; 302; 293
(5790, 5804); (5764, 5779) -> -543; 288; 314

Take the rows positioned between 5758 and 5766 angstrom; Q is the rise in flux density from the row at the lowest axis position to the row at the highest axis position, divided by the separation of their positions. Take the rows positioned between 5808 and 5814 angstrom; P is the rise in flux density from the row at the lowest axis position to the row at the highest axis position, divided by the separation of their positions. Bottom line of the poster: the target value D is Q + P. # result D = -0.10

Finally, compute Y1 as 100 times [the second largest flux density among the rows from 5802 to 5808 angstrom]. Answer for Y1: 2070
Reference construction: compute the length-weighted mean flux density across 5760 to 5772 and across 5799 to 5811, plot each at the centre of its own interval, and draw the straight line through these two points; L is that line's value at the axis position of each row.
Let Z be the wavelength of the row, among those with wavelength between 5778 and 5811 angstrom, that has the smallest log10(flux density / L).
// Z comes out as 5809.04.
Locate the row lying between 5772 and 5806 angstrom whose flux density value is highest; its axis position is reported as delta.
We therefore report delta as 5782.35 angstrom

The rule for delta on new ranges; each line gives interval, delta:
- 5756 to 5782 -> 5758.44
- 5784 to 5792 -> 5785.02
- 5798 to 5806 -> 5801.02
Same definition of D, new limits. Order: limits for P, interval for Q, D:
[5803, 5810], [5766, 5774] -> -0.24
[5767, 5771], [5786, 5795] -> -0.09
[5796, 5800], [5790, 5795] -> 0.11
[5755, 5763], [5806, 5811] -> -0.15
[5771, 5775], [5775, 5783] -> 0.03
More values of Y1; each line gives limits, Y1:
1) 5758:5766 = 2197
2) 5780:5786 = 2124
